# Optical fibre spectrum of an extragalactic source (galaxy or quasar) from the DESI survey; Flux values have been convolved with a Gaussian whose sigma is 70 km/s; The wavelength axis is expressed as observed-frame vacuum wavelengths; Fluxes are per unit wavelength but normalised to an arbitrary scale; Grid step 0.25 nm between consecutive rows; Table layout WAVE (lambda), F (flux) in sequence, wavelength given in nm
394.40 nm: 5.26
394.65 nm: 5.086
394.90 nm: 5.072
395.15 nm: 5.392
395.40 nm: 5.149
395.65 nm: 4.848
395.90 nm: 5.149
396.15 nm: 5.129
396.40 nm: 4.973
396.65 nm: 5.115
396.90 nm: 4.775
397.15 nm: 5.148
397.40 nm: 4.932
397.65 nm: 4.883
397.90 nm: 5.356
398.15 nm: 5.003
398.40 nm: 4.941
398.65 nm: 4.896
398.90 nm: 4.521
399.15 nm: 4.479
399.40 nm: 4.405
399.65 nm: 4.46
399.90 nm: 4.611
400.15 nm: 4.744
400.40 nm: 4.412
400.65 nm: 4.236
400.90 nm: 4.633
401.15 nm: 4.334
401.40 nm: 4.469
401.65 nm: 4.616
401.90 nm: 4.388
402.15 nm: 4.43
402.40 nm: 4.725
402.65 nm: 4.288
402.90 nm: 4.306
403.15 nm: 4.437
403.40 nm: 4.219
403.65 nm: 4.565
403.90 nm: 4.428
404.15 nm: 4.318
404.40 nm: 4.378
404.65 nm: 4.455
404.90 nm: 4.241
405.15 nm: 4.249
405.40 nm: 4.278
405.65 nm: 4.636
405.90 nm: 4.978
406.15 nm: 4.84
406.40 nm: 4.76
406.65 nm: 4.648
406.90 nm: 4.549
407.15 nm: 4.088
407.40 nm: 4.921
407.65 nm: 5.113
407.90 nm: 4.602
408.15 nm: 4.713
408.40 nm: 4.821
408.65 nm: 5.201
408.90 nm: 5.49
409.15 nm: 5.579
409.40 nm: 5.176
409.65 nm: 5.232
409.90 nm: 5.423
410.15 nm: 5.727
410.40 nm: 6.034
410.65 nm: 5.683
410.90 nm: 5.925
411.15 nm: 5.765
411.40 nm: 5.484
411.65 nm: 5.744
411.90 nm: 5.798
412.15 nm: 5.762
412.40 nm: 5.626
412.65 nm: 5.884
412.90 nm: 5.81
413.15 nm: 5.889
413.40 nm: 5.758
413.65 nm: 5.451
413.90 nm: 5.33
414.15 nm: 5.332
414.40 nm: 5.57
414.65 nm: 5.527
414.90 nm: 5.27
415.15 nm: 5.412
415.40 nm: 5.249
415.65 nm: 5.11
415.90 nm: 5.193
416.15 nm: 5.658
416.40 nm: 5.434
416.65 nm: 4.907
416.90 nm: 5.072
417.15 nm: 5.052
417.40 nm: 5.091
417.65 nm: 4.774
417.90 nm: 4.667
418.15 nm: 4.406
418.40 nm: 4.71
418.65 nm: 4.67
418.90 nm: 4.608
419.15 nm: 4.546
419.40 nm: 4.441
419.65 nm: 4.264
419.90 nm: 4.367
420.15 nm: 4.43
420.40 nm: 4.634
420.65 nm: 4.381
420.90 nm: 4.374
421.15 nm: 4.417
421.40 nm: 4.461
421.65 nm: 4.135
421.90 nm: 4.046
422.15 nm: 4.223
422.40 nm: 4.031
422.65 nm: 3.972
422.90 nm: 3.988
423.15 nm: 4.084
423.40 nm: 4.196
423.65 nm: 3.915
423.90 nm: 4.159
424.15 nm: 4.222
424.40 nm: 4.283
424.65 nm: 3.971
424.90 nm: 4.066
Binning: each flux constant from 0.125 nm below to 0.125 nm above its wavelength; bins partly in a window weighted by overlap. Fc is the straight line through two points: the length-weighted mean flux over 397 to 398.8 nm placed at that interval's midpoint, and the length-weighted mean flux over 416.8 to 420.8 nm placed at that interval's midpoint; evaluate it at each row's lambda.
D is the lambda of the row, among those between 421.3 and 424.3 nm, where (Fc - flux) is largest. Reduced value 423.65 nm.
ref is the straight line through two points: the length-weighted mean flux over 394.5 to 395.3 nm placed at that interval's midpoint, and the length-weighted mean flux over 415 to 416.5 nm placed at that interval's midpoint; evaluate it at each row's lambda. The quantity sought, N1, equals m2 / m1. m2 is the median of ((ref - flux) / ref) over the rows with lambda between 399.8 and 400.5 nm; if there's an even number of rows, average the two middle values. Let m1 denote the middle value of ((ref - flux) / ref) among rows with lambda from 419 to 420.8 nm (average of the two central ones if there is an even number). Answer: 0.7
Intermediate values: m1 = 0.18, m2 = 0.12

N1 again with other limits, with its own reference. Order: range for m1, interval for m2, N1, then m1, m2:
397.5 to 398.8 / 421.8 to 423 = 4.9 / 0.05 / 0.25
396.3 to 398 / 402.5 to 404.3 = 4.2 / 0.04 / 0.18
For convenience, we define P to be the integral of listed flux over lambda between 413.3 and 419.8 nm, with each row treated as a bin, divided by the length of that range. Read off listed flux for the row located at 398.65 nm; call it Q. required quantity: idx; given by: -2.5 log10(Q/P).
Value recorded 0.03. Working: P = 5.05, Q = 4.896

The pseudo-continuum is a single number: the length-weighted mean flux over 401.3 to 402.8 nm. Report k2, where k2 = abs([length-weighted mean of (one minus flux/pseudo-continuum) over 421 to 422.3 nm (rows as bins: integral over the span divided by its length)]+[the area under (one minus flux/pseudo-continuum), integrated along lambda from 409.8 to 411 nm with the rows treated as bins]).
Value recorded 0.29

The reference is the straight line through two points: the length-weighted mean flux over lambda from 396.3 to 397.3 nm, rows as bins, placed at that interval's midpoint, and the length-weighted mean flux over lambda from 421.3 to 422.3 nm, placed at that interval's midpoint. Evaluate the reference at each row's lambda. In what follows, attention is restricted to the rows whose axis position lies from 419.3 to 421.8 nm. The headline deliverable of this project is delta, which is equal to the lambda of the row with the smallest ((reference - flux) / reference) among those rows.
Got 420.40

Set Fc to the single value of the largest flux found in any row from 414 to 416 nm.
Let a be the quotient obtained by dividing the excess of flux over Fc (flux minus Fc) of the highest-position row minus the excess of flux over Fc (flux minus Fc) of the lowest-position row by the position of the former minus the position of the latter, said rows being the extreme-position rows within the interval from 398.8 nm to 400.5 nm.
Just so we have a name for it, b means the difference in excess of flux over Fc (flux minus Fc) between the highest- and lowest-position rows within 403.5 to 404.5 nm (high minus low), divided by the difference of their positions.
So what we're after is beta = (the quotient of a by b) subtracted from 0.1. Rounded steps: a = -0.07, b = -0.25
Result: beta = -0.2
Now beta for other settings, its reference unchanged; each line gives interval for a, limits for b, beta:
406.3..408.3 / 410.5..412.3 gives 0.6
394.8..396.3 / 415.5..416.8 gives 0.3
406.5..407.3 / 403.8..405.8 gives 9.5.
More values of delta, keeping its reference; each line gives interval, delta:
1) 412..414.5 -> 413.15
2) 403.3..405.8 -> 405.65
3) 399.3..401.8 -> 400.15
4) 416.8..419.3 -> 417.40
